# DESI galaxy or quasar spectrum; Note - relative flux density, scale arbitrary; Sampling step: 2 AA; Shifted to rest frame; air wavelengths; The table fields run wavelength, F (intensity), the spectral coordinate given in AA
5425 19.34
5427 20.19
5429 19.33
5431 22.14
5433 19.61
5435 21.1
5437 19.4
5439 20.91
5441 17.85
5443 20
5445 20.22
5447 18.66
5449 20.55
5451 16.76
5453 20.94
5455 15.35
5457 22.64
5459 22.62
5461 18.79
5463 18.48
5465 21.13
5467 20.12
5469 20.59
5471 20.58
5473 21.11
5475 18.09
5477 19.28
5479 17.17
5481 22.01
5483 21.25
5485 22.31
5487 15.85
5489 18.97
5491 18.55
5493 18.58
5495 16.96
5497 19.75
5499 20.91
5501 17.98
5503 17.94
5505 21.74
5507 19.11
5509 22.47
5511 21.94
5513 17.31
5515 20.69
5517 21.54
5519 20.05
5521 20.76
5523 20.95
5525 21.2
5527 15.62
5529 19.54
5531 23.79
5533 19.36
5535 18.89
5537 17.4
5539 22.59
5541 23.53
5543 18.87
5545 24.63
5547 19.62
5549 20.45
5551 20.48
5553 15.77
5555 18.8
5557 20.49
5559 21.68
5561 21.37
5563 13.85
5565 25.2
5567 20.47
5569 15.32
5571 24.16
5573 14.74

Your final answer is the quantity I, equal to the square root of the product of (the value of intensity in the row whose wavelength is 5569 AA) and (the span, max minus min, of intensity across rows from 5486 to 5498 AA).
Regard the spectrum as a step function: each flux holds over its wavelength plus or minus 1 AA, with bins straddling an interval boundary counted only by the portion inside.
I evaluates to 7.7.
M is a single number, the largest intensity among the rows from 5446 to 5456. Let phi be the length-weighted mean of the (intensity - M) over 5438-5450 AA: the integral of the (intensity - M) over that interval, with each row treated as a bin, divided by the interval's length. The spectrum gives -1.24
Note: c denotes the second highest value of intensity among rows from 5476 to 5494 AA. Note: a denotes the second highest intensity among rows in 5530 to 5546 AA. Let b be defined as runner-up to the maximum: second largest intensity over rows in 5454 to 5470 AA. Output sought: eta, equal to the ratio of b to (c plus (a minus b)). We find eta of 0.98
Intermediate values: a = 23.79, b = 22.62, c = 22.01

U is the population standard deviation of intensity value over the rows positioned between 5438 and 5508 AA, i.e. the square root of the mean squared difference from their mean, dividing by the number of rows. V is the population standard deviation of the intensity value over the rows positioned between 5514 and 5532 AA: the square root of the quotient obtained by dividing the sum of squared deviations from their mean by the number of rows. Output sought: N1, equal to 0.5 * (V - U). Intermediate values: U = 1.86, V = 2.04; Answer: 0.09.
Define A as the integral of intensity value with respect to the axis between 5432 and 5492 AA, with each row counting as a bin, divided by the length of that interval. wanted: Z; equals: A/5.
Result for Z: 3.94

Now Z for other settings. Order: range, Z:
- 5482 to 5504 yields 3.80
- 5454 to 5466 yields 3.97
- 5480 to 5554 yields 4.00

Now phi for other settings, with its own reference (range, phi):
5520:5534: -0.77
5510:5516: -0.96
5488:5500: -1.99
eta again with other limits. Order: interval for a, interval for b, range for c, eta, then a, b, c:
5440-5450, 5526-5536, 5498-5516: 0.86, 20.22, 19.54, 21.94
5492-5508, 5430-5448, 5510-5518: 0.99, 20.91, 21.1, 21.54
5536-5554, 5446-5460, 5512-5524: 1.03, 23.53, 22.62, 20.95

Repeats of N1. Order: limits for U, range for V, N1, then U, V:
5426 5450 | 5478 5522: 0.42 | 1.09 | 1.94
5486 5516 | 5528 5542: 0.22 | 1.89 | 2.34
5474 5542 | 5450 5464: 0.25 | 2.11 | 2.61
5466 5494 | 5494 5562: 0.16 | 1.80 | 2.12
